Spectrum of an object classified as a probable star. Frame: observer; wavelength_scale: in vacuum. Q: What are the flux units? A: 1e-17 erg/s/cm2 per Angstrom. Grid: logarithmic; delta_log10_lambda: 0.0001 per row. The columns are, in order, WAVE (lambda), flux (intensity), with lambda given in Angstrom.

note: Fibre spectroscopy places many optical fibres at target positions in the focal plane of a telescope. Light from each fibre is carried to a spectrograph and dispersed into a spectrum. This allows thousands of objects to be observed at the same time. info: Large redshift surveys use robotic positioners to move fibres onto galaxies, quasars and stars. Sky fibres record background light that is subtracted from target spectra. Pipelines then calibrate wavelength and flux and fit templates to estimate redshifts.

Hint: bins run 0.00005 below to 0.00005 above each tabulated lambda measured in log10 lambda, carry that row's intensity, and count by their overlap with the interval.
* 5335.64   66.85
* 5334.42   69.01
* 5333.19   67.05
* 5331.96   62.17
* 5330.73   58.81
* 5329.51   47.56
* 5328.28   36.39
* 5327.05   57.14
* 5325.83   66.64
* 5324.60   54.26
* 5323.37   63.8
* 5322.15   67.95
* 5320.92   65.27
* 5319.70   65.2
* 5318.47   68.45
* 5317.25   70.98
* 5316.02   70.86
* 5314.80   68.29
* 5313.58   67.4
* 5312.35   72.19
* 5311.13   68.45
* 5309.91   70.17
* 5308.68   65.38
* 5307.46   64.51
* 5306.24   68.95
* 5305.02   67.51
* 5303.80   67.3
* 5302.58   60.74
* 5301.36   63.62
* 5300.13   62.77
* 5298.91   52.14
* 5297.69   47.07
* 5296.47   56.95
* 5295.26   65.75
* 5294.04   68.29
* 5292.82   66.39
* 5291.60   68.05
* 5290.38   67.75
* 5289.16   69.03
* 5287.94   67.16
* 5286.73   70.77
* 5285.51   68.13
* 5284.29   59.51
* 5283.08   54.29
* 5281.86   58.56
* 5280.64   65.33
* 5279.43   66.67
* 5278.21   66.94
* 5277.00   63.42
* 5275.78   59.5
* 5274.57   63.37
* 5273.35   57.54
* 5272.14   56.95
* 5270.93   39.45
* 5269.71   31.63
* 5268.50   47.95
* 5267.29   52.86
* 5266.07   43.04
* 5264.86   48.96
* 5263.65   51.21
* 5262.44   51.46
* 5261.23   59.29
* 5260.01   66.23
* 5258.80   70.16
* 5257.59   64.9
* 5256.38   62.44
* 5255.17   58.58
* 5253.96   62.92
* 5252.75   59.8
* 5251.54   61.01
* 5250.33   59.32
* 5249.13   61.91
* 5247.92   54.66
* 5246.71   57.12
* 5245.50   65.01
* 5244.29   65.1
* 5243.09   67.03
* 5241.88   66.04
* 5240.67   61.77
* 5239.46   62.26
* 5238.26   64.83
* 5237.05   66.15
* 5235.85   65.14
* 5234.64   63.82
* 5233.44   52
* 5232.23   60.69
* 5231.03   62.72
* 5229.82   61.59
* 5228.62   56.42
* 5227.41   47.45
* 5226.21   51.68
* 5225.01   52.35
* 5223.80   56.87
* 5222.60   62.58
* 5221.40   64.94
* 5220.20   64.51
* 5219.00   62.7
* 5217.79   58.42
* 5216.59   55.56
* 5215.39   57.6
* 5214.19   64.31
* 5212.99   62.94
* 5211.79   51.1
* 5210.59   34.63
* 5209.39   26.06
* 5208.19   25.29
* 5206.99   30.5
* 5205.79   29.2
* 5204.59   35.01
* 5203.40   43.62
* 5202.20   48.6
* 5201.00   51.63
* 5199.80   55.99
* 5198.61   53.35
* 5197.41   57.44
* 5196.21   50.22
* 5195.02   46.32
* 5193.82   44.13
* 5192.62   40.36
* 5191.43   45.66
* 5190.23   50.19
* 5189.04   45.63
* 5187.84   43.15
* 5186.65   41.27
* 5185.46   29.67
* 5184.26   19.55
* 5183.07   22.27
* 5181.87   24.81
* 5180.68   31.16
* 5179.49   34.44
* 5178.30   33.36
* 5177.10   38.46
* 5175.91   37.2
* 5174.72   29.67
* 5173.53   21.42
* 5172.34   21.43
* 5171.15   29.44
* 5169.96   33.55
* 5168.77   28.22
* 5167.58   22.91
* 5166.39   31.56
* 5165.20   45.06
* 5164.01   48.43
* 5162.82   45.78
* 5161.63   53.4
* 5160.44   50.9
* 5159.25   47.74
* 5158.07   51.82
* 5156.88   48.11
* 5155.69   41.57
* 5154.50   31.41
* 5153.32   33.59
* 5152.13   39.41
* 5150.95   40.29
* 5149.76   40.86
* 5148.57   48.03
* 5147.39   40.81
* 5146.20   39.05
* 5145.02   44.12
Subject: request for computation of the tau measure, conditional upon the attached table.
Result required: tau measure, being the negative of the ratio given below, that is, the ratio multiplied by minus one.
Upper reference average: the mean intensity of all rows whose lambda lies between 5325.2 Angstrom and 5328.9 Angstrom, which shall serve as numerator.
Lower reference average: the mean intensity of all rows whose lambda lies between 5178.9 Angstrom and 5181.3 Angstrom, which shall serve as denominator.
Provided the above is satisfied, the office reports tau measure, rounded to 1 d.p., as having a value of -1.6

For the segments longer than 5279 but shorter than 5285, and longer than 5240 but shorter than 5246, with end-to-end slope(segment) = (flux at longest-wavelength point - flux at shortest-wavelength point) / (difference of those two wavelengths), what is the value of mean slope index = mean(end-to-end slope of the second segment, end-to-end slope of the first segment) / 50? -0.008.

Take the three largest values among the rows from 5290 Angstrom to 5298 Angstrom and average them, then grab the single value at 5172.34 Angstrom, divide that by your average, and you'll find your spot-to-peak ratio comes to 0.32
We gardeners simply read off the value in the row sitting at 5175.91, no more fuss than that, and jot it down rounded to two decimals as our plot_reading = 37.20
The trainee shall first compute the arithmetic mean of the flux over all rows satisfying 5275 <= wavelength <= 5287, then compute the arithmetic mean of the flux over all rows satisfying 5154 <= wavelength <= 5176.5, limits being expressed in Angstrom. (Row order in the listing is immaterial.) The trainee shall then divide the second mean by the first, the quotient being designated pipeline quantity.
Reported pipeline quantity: 0.60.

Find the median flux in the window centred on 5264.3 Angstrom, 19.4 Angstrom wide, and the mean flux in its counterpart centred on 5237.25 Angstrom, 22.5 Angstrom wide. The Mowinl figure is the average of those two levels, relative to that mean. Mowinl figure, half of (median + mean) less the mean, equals -3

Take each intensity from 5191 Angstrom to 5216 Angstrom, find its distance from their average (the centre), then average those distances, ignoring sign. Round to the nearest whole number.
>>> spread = 10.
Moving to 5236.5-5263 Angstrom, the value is 3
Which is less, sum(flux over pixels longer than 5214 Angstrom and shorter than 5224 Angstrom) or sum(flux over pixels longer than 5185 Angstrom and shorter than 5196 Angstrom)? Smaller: 386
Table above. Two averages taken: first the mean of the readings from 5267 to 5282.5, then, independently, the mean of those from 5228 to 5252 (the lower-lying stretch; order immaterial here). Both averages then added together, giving 118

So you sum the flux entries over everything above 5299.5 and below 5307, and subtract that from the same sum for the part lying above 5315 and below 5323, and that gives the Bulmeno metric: 18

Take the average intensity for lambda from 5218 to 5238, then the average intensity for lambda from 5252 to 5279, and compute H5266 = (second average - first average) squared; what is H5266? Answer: 10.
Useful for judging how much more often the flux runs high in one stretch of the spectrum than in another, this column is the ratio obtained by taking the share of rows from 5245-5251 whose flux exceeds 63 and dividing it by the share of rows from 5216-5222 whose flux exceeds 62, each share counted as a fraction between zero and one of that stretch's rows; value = 0.33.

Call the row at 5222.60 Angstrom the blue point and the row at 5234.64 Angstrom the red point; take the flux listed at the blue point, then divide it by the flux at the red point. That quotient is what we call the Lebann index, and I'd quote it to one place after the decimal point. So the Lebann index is 1.0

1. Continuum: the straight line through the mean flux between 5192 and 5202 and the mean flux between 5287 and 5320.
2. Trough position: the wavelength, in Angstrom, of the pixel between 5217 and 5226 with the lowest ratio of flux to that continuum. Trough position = 5225.01 Angstrom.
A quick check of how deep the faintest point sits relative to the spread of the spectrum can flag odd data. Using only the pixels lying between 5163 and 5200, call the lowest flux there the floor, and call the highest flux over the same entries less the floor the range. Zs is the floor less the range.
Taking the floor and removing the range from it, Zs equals -18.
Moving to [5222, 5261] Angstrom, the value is 25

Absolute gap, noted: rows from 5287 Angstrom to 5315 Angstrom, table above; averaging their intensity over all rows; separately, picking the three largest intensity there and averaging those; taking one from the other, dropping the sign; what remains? 5.4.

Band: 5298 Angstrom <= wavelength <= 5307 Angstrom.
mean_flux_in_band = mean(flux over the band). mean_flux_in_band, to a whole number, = 63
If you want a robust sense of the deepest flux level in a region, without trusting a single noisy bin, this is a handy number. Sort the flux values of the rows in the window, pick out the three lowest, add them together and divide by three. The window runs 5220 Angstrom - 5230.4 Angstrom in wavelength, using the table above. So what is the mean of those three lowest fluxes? 50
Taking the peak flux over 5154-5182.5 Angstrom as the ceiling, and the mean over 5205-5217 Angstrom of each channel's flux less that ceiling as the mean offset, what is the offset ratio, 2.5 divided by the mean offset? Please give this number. -0.3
